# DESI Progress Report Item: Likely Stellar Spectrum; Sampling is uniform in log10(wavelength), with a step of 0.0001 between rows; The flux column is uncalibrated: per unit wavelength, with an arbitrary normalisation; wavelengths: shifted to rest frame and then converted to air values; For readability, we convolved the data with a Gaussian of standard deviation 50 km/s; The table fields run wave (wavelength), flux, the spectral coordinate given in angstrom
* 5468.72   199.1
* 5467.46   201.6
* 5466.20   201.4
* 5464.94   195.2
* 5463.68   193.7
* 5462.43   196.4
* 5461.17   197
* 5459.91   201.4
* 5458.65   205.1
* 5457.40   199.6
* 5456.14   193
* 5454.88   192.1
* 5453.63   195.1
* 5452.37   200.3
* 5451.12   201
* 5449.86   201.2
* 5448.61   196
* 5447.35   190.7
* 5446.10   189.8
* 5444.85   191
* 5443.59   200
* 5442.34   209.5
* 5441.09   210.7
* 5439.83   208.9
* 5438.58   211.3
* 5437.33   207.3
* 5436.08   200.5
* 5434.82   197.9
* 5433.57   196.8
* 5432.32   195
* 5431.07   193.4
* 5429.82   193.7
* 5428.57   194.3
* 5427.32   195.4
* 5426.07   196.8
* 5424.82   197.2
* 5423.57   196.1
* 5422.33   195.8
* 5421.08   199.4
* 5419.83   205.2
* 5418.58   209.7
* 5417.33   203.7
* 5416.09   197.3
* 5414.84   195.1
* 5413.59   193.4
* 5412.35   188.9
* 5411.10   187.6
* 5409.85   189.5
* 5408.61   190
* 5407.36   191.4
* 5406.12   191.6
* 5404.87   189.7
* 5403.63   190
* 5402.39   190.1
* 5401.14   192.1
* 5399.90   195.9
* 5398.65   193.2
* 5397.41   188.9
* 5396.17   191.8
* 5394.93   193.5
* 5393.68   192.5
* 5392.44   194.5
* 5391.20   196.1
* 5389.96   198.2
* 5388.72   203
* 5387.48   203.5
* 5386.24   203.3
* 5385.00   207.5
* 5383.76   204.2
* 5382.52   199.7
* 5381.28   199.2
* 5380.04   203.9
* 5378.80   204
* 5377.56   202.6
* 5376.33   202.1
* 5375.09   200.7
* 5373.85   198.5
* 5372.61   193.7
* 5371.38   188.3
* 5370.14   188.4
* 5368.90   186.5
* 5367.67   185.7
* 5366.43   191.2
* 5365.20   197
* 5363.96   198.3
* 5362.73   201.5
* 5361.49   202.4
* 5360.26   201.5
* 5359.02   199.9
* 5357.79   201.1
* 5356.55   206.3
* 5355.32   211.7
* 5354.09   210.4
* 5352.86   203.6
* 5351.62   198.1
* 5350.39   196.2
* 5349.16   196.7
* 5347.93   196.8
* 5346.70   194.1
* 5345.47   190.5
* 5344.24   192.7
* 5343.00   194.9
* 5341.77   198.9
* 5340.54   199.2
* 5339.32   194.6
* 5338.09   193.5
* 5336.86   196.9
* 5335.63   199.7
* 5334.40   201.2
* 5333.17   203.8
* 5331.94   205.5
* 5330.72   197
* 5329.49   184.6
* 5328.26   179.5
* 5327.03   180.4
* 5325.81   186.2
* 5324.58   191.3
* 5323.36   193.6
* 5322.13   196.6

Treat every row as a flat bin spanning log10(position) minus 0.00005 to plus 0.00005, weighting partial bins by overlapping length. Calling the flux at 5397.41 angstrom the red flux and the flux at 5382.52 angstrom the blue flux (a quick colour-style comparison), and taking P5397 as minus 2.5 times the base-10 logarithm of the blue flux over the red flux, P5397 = -0.060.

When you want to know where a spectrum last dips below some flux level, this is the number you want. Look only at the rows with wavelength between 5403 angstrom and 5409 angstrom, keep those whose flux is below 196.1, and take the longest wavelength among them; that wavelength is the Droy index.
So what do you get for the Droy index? 5408.61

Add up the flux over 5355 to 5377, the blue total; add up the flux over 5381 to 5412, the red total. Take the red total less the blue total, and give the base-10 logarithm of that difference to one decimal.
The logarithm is 3.1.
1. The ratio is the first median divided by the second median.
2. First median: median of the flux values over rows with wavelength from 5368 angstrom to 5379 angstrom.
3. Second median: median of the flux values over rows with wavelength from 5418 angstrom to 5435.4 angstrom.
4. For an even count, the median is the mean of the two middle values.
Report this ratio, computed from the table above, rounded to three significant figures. 1.01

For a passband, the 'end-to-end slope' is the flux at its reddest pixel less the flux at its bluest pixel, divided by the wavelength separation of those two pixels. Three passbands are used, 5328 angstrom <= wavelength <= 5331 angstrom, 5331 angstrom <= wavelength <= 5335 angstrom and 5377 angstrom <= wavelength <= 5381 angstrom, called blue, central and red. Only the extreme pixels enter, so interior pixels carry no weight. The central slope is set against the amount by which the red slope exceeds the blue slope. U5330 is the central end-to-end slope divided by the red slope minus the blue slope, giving 0.27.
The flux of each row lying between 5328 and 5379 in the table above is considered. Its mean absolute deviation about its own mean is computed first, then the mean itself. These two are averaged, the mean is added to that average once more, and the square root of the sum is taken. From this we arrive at 17.3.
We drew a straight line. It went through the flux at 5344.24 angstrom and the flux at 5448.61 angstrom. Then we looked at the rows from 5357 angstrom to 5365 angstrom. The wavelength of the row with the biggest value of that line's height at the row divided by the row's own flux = 5363.96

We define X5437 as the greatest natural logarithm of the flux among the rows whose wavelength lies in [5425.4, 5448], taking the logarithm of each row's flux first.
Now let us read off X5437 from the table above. 5.35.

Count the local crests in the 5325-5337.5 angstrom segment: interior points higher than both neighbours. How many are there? 1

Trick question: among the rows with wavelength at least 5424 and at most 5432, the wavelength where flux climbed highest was 5424.82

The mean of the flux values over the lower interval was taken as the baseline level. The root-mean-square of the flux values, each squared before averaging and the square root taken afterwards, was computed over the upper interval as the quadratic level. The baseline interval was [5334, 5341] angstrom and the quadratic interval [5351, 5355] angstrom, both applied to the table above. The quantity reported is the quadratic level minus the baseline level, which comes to 6.6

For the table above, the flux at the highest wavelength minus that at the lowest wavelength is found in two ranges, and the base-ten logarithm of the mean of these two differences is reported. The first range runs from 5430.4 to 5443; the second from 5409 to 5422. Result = 1.1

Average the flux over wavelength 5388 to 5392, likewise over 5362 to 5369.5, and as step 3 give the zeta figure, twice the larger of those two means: 398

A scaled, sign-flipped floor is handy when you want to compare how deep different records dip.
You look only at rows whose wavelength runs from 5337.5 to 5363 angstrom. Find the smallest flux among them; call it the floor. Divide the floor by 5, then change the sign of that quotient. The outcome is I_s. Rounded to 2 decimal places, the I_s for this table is -38.10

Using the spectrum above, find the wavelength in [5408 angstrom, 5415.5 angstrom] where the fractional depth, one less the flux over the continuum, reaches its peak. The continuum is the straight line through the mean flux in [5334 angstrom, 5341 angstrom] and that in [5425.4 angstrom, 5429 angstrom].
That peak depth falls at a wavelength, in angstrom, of 5411.10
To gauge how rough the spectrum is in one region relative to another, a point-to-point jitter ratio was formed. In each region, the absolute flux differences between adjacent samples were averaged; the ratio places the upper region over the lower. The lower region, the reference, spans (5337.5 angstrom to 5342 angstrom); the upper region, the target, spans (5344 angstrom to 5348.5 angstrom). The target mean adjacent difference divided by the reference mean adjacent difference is 1.4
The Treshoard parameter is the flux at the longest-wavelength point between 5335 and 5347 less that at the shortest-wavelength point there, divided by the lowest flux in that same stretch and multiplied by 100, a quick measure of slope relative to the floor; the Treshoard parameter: -2.9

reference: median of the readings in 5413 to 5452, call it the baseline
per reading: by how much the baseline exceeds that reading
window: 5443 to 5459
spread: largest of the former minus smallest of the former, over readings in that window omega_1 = 15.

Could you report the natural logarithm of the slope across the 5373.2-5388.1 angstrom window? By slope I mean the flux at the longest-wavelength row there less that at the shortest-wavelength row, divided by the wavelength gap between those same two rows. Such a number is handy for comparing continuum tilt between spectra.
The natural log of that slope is -1.00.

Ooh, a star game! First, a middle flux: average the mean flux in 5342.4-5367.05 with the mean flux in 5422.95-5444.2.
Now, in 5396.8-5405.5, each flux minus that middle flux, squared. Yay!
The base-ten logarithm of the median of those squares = 1.97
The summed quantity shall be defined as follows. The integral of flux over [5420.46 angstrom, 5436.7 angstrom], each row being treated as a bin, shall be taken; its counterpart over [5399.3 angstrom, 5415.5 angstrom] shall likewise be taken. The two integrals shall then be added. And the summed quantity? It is 6285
